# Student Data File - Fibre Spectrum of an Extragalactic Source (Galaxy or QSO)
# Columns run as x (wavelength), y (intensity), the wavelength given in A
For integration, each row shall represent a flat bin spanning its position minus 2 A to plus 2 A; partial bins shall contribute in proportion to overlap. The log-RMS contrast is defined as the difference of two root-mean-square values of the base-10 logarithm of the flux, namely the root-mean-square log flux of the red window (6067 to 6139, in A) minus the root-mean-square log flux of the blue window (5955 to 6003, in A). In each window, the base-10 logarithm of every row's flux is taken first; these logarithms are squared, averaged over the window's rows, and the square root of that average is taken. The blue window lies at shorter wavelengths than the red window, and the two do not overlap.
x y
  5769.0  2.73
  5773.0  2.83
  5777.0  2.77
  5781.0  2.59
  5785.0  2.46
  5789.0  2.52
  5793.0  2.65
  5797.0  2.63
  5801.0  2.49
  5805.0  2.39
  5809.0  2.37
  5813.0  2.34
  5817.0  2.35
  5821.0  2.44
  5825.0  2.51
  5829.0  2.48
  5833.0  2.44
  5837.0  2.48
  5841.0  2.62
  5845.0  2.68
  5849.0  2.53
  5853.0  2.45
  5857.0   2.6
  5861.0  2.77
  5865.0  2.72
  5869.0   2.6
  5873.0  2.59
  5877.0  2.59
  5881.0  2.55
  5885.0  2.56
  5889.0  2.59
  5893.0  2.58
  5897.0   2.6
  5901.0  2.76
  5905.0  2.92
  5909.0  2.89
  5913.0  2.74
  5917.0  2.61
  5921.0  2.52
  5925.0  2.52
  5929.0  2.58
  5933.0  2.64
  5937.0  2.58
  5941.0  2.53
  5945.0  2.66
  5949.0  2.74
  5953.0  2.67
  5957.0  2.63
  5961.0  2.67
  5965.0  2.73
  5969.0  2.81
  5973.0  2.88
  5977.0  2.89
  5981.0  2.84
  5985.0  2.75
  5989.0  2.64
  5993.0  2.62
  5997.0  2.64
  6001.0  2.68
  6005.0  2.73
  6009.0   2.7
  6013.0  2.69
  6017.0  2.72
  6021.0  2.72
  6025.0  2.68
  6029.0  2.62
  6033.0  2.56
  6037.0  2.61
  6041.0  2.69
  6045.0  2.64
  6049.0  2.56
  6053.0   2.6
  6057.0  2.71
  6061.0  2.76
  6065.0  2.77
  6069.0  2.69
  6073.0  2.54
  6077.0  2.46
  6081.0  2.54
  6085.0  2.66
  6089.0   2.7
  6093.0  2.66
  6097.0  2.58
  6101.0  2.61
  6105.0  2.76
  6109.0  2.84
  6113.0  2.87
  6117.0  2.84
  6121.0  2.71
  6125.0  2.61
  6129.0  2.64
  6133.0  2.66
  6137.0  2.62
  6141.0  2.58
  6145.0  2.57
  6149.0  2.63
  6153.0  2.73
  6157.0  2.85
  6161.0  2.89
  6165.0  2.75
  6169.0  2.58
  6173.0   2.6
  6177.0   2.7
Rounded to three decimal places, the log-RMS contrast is -0.011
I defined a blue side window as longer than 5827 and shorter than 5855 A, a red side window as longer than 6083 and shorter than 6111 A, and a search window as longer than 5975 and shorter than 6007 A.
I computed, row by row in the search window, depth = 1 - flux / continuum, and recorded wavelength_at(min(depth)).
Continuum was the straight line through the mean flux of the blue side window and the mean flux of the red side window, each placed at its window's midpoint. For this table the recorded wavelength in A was 5977.0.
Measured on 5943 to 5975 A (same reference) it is 5973.0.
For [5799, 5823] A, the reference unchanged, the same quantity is 5801.0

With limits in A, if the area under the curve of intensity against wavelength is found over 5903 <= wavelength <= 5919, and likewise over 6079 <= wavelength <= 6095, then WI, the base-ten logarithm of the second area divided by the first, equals -0.024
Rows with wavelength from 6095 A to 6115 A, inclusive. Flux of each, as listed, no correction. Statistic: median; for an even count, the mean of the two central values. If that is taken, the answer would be 2.76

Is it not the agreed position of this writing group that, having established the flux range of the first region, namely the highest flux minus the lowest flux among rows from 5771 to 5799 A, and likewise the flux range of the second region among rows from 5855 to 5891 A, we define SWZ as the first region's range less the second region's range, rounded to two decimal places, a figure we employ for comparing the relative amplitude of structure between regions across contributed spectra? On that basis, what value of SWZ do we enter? 0.15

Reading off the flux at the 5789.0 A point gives 2.52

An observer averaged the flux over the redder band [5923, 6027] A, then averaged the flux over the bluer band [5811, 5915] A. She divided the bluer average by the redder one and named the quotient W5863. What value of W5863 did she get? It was 0.96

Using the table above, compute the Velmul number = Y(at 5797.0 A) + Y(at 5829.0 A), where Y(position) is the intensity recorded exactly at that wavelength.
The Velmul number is 5.11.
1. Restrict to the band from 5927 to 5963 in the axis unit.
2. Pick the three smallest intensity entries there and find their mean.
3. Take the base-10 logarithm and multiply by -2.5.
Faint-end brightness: -1.02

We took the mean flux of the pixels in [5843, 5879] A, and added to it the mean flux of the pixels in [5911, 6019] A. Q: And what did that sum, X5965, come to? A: 5.30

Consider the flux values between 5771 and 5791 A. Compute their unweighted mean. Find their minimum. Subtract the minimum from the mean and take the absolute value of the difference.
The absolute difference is 0.17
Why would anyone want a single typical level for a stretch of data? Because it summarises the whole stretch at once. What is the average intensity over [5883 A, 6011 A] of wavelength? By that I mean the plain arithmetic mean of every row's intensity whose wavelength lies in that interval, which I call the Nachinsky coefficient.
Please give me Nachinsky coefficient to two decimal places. 2.68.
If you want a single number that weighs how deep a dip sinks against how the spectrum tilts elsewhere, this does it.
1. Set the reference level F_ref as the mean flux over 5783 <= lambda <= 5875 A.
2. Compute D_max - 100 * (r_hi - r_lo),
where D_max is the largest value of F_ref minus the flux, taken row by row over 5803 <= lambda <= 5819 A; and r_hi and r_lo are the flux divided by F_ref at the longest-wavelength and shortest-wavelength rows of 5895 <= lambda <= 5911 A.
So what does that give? -11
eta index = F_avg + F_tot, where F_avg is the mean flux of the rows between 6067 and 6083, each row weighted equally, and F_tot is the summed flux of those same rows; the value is 13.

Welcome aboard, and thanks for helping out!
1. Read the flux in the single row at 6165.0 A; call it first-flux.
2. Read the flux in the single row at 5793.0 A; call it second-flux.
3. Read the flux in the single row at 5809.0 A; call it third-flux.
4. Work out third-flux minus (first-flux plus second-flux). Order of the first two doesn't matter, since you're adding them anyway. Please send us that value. -3.03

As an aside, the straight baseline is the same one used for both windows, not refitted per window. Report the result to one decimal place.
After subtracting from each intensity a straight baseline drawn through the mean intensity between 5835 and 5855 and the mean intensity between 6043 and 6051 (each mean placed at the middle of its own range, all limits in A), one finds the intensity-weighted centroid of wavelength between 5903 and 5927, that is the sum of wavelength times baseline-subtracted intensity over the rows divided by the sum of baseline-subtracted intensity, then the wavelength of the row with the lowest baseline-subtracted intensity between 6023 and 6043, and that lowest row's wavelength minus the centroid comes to 126.3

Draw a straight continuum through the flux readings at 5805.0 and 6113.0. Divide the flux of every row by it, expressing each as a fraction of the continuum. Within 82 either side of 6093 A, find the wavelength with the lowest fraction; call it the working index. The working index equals 6169.0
